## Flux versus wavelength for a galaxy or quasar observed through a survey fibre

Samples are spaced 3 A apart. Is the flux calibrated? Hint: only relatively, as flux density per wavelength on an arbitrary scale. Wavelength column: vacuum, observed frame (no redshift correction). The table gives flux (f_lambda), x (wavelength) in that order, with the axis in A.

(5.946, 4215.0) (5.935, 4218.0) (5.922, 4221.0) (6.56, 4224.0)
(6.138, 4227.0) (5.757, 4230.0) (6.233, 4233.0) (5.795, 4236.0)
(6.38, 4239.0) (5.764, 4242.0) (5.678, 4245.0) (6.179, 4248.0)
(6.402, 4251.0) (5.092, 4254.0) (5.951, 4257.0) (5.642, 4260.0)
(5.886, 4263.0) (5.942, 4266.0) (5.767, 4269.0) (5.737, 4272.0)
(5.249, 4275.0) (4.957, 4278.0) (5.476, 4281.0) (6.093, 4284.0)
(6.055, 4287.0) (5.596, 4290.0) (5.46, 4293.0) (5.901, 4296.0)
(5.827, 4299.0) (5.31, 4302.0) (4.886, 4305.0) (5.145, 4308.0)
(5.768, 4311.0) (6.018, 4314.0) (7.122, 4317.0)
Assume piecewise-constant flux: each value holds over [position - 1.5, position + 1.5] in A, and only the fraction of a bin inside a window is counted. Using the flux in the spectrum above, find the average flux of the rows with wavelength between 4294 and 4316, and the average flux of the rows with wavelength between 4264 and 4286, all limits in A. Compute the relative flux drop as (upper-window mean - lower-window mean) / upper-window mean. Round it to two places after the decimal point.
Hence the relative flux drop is -0.01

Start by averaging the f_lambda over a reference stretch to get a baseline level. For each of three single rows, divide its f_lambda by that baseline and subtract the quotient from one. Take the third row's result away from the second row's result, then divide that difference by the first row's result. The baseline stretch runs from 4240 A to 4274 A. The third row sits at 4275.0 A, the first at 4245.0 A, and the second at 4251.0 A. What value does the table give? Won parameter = -8.0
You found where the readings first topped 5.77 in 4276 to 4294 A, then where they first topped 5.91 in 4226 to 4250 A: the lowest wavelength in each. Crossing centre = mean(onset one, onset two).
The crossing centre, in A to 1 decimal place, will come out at 4255.5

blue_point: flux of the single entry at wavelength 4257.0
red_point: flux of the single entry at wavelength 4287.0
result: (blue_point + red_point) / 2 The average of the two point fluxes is 6.0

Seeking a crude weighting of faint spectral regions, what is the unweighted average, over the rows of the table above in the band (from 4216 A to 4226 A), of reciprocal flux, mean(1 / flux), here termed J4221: 0.163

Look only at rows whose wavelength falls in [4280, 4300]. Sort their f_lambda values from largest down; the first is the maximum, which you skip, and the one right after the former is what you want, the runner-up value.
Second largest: 6.055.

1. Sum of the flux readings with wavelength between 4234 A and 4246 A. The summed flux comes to 23.6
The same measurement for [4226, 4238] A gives 23.9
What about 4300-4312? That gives 21.1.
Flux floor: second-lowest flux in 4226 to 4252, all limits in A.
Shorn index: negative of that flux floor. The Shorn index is -5.8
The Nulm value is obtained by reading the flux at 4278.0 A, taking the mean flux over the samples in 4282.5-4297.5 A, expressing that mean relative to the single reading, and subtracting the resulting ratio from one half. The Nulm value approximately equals -0.67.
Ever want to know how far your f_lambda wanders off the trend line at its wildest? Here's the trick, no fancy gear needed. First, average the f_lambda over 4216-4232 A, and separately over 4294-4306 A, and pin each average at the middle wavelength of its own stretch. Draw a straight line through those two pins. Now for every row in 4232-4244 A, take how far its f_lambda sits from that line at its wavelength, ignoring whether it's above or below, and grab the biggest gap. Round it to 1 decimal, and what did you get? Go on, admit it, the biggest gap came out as 0.4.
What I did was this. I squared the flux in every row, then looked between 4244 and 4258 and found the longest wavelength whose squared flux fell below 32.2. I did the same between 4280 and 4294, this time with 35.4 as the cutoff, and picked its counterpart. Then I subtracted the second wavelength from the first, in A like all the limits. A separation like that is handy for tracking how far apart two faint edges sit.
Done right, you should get -39 A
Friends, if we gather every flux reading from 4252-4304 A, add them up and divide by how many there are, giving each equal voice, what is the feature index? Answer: 5.6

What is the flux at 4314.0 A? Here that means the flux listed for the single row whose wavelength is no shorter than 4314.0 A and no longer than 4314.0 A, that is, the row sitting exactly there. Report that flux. 6.018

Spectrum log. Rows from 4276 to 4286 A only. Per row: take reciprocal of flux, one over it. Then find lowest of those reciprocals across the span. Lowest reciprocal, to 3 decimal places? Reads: 0.164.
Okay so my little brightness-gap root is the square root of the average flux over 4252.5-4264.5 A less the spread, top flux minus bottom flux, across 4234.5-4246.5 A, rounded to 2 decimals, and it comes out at 2.22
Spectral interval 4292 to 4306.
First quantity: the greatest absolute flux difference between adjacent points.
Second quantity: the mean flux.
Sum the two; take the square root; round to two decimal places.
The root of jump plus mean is 2.45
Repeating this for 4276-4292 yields 2.50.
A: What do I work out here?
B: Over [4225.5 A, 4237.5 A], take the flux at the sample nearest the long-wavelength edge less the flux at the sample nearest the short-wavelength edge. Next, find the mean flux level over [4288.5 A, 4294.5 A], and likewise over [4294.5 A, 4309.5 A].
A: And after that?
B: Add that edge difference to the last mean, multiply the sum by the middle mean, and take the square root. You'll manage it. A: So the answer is 5.29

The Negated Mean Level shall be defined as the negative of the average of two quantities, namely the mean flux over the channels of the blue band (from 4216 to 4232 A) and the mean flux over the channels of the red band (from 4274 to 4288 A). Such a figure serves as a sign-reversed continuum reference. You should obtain -5.81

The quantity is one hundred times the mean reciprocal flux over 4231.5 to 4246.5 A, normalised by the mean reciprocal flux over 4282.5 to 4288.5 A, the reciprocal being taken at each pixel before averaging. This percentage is 102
